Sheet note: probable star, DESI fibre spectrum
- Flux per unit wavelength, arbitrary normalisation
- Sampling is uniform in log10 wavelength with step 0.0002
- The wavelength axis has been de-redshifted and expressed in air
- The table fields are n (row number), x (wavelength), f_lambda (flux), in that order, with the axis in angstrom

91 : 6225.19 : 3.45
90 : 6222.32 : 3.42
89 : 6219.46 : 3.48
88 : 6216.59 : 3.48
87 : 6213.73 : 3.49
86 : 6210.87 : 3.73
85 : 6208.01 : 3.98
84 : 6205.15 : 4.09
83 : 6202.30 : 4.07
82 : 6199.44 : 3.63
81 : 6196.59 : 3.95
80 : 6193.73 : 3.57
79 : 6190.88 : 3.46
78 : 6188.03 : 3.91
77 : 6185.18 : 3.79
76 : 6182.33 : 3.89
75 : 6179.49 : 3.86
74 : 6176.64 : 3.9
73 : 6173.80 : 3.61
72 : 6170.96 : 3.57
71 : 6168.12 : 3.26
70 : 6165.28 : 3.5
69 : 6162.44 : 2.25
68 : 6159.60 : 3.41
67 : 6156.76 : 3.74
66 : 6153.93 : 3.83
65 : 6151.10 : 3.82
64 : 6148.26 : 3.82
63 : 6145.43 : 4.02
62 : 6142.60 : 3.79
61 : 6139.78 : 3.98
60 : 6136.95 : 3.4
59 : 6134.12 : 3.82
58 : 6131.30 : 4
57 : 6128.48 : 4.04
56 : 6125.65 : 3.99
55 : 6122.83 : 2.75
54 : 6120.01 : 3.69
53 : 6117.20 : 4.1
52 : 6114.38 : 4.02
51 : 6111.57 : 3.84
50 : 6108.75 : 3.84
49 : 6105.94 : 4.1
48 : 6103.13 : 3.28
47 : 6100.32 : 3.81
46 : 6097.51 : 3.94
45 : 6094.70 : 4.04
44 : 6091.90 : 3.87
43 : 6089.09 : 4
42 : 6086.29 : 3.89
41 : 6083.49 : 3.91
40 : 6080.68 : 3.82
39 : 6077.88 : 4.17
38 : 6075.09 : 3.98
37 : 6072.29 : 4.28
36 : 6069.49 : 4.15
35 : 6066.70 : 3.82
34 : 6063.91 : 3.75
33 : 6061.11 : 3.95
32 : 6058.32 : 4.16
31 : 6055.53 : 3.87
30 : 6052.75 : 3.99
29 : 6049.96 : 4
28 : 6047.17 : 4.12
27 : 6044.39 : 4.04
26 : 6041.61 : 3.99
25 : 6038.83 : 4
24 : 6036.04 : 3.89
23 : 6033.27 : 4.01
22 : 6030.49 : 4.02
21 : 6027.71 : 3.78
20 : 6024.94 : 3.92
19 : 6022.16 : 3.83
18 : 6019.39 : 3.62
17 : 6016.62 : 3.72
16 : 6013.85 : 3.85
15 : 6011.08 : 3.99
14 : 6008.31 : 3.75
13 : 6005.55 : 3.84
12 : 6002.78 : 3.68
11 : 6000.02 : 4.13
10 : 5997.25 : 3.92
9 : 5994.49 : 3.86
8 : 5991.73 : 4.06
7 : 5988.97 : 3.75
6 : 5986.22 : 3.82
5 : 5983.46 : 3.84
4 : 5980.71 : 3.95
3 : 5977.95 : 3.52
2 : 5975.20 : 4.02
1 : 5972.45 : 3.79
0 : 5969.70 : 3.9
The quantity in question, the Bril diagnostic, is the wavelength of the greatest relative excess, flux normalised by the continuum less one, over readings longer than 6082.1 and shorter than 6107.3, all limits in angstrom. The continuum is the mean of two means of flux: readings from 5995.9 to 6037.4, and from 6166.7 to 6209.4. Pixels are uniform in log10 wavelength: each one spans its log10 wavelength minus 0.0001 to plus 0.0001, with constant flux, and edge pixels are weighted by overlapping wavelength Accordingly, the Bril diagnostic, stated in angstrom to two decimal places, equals 6105.94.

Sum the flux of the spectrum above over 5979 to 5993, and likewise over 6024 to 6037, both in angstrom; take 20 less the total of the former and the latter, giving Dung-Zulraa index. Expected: -19.0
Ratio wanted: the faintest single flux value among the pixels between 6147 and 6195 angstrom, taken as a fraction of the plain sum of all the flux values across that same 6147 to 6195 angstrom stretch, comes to 0.037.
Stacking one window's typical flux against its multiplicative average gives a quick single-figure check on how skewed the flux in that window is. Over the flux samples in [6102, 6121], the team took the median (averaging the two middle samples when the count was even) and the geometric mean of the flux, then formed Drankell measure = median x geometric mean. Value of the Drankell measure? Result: 14.7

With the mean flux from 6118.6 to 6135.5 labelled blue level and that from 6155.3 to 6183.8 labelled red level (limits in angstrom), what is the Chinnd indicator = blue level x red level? 13.0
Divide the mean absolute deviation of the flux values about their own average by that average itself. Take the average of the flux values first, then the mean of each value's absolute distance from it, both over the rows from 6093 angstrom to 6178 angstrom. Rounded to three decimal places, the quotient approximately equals 0.078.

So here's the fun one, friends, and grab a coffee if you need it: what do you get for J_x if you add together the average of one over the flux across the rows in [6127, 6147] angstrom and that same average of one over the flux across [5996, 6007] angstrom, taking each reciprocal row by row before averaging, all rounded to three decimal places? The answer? 0.517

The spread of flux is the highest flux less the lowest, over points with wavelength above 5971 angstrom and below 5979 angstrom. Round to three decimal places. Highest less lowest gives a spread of 0.500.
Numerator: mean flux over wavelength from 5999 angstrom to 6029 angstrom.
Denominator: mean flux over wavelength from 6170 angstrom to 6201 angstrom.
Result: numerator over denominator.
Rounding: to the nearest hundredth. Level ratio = 1.02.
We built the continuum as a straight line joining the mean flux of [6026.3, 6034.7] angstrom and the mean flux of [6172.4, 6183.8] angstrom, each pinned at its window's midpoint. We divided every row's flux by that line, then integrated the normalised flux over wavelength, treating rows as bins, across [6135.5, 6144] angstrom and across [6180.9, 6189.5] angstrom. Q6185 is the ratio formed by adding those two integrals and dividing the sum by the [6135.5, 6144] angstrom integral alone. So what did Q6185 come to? 2.06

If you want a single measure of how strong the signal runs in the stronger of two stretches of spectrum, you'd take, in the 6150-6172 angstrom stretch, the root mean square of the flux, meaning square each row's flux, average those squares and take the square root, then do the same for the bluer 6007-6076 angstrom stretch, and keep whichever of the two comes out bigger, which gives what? 3.942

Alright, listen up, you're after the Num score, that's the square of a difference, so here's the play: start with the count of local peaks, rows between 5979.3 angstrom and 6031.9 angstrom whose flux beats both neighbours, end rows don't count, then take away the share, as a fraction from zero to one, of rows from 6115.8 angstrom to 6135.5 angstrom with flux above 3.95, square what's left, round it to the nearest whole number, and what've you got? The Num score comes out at 20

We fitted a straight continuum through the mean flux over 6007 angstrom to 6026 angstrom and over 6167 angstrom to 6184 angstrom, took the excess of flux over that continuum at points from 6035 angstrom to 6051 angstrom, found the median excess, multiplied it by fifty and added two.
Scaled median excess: 12.6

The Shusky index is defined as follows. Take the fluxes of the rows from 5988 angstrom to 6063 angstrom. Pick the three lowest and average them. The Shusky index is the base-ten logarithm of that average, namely 0.57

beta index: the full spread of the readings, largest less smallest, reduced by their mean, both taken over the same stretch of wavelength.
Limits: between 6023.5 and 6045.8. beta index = -3.70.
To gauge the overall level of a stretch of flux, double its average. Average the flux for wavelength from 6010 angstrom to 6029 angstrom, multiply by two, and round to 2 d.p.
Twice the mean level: 7.63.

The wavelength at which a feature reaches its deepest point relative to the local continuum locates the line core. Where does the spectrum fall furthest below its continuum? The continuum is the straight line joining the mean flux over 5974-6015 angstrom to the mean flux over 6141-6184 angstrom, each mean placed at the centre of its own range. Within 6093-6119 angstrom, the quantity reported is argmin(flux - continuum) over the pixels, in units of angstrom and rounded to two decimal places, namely 6103.13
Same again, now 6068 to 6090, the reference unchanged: 6080.68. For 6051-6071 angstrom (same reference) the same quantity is 6063.91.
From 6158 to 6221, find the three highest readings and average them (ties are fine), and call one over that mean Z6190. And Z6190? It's 0.2471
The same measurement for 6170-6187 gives 0.2575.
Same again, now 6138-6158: 0.2536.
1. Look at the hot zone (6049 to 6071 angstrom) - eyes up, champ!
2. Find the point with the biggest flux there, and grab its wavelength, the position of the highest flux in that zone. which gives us 6058.32 angstrom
